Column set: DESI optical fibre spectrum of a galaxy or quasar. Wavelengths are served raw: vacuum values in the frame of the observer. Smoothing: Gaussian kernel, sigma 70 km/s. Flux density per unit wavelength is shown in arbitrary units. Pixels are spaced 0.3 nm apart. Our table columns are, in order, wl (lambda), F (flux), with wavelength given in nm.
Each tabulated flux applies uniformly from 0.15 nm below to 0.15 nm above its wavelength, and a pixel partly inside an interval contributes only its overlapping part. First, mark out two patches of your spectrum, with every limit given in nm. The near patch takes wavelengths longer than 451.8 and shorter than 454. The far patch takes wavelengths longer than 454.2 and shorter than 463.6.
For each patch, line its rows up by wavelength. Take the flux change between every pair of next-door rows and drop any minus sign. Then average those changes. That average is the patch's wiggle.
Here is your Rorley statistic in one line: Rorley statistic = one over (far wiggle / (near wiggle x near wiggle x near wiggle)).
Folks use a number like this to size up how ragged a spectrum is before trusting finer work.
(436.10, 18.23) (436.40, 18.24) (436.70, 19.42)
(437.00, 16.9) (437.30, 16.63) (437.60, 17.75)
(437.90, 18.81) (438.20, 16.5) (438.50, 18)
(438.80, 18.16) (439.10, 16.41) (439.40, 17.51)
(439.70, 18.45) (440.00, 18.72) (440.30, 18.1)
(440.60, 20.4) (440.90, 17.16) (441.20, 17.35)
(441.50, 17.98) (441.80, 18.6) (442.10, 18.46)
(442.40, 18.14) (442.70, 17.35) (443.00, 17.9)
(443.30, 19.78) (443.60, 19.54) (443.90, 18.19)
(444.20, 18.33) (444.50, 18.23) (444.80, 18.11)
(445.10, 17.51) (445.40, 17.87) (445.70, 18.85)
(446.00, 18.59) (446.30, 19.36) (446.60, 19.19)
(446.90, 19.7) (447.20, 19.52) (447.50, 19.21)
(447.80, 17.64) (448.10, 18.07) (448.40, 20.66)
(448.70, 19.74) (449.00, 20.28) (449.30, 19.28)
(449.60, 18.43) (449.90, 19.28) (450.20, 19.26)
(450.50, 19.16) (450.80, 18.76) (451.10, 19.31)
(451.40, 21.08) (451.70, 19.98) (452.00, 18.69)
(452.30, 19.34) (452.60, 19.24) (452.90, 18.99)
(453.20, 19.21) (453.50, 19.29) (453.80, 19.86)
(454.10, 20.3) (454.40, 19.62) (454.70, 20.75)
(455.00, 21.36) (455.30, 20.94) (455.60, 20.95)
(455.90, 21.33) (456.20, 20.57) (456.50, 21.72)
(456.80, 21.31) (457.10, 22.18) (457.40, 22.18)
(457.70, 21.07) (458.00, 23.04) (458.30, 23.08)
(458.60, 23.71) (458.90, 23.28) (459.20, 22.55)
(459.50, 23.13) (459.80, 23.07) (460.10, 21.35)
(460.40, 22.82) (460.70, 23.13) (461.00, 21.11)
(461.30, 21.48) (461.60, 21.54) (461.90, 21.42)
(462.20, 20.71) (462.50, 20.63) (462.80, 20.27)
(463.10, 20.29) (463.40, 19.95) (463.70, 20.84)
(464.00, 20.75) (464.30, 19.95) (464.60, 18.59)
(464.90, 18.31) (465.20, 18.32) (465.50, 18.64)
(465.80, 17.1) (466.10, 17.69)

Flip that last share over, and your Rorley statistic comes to 0.05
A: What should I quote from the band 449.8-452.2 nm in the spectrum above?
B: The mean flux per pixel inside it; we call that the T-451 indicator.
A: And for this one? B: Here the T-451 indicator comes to 19.4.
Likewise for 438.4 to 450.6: 18.6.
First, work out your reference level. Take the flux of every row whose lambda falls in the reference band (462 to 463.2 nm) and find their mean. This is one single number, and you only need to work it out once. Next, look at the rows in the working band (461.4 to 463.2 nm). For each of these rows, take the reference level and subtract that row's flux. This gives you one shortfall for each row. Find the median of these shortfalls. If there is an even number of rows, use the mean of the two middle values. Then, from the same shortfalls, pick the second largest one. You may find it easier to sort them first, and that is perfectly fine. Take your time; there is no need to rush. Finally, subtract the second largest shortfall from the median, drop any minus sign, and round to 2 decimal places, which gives 0.38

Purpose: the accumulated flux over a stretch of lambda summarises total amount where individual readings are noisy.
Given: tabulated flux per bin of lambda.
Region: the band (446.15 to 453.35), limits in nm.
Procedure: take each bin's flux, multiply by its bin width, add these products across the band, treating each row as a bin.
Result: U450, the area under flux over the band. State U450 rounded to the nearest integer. 139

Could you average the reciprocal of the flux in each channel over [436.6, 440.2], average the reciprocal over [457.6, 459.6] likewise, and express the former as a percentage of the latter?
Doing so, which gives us 129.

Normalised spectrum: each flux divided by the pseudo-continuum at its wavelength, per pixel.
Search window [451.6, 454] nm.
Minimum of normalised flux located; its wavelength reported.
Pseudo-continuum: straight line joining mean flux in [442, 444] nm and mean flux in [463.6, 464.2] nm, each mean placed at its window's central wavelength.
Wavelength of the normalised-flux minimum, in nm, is 452.00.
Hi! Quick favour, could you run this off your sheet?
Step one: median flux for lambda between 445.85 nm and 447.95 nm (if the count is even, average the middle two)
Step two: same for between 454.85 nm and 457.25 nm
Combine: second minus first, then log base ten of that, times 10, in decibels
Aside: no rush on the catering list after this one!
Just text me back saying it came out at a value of 3.2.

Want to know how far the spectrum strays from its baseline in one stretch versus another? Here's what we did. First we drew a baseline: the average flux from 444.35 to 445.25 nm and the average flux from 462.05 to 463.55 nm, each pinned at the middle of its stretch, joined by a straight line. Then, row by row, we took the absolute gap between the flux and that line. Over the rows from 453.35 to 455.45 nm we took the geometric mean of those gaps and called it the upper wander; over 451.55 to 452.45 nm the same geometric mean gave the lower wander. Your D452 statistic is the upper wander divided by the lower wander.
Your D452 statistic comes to 1.8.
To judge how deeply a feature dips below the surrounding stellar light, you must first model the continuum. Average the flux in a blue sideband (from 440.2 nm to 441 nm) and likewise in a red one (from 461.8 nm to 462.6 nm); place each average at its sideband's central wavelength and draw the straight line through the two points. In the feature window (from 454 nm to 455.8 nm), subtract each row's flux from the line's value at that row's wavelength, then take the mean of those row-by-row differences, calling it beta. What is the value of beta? -0.5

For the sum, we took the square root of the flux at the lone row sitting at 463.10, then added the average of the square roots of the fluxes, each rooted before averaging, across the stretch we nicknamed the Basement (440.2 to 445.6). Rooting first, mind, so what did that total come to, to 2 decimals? 8.78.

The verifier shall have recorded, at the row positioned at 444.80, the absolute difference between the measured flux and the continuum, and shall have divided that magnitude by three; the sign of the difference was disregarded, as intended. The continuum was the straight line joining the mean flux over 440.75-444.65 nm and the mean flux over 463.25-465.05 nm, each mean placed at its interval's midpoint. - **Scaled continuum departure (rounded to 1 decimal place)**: 0.1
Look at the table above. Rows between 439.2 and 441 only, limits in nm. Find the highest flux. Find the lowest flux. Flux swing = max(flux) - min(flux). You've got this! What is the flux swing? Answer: 3.2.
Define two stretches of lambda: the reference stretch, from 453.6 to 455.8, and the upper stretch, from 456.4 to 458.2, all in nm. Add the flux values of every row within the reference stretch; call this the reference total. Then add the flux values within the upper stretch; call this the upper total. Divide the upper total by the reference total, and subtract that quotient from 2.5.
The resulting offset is 1.6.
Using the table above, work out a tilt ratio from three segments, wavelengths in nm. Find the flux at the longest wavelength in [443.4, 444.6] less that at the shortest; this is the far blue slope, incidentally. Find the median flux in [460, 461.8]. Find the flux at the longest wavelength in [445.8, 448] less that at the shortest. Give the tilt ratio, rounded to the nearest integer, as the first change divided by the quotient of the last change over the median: 30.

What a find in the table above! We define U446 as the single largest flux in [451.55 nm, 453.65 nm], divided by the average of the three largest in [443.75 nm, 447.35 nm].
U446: 1.02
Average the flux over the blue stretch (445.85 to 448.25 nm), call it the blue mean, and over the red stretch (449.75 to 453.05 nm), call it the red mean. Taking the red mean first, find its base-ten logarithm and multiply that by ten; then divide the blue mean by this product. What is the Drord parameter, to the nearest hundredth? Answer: 1.47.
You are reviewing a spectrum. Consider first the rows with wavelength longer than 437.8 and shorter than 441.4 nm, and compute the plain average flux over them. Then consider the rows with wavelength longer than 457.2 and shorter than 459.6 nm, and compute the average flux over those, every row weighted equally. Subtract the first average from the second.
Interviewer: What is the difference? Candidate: 4.8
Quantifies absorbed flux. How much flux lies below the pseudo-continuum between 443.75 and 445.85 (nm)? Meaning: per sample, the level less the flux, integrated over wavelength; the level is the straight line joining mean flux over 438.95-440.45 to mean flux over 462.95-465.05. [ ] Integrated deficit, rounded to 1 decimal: 0.2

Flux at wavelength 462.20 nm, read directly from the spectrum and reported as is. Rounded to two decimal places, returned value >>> 20.71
